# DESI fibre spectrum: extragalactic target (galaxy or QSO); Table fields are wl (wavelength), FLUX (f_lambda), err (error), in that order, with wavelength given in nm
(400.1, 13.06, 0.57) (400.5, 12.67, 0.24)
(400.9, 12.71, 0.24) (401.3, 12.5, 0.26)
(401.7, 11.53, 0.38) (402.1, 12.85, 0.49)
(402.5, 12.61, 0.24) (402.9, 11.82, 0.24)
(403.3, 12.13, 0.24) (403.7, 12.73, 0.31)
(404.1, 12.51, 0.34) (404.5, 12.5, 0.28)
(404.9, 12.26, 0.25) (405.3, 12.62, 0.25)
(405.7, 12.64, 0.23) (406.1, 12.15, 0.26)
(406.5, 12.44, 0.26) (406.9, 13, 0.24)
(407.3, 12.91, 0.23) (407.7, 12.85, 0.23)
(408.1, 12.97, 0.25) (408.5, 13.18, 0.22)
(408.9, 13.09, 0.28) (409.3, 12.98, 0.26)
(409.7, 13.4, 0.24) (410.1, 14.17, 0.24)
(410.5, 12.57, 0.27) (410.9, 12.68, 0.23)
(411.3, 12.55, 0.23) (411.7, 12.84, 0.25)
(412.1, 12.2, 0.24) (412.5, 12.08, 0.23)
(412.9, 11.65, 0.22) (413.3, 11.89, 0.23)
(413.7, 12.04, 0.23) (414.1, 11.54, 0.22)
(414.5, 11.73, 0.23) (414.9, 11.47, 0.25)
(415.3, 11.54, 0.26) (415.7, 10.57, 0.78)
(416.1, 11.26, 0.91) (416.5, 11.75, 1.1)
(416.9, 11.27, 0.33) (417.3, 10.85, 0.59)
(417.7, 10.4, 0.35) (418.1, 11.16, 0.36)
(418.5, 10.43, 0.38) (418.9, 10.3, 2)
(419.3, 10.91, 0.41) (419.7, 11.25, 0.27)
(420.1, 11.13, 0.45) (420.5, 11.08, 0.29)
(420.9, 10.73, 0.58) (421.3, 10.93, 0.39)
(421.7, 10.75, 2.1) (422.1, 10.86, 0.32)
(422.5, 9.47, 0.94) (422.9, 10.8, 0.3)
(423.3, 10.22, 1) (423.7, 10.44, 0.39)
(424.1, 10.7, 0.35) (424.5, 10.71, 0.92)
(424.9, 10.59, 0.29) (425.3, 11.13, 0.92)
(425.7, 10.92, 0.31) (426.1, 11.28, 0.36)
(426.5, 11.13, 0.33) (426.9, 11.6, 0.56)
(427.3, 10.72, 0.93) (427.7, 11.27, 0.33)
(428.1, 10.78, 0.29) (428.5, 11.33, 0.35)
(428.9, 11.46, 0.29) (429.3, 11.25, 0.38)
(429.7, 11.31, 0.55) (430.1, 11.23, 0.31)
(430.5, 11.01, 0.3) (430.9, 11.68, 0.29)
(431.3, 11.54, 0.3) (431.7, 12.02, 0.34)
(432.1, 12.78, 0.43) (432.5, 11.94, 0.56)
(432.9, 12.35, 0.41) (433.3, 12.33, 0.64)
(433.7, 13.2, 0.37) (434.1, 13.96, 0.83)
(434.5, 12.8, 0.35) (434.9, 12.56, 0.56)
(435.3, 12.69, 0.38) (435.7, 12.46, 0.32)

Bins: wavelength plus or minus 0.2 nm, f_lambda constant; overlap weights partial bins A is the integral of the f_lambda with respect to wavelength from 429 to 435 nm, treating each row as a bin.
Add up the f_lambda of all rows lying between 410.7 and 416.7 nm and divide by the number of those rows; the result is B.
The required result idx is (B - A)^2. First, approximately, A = 72.7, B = 11.9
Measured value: 3699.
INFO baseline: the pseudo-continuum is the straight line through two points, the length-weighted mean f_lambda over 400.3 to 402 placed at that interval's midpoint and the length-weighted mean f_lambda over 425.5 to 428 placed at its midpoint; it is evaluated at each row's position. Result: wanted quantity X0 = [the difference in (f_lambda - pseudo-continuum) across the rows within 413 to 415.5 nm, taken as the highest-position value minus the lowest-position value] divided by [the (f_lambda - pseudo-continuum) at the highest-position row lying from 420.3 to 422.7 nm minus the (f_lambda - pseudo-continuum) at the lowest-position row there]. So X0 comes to 0.2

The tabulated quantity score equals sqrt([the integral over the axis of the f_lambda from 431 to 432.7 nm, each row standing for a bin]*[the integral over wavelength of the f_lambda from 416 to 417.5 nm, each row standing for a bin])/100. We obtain 0.186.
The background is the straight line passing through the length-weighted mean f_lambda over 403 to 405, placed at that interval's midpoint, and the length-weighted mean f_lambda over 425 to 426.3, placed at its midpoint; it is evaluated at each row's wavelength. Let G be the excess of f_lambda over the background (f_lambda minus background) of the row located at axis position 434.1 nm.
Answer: 3.4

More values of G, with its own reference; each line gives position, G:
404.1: 0.1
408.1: 0.8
